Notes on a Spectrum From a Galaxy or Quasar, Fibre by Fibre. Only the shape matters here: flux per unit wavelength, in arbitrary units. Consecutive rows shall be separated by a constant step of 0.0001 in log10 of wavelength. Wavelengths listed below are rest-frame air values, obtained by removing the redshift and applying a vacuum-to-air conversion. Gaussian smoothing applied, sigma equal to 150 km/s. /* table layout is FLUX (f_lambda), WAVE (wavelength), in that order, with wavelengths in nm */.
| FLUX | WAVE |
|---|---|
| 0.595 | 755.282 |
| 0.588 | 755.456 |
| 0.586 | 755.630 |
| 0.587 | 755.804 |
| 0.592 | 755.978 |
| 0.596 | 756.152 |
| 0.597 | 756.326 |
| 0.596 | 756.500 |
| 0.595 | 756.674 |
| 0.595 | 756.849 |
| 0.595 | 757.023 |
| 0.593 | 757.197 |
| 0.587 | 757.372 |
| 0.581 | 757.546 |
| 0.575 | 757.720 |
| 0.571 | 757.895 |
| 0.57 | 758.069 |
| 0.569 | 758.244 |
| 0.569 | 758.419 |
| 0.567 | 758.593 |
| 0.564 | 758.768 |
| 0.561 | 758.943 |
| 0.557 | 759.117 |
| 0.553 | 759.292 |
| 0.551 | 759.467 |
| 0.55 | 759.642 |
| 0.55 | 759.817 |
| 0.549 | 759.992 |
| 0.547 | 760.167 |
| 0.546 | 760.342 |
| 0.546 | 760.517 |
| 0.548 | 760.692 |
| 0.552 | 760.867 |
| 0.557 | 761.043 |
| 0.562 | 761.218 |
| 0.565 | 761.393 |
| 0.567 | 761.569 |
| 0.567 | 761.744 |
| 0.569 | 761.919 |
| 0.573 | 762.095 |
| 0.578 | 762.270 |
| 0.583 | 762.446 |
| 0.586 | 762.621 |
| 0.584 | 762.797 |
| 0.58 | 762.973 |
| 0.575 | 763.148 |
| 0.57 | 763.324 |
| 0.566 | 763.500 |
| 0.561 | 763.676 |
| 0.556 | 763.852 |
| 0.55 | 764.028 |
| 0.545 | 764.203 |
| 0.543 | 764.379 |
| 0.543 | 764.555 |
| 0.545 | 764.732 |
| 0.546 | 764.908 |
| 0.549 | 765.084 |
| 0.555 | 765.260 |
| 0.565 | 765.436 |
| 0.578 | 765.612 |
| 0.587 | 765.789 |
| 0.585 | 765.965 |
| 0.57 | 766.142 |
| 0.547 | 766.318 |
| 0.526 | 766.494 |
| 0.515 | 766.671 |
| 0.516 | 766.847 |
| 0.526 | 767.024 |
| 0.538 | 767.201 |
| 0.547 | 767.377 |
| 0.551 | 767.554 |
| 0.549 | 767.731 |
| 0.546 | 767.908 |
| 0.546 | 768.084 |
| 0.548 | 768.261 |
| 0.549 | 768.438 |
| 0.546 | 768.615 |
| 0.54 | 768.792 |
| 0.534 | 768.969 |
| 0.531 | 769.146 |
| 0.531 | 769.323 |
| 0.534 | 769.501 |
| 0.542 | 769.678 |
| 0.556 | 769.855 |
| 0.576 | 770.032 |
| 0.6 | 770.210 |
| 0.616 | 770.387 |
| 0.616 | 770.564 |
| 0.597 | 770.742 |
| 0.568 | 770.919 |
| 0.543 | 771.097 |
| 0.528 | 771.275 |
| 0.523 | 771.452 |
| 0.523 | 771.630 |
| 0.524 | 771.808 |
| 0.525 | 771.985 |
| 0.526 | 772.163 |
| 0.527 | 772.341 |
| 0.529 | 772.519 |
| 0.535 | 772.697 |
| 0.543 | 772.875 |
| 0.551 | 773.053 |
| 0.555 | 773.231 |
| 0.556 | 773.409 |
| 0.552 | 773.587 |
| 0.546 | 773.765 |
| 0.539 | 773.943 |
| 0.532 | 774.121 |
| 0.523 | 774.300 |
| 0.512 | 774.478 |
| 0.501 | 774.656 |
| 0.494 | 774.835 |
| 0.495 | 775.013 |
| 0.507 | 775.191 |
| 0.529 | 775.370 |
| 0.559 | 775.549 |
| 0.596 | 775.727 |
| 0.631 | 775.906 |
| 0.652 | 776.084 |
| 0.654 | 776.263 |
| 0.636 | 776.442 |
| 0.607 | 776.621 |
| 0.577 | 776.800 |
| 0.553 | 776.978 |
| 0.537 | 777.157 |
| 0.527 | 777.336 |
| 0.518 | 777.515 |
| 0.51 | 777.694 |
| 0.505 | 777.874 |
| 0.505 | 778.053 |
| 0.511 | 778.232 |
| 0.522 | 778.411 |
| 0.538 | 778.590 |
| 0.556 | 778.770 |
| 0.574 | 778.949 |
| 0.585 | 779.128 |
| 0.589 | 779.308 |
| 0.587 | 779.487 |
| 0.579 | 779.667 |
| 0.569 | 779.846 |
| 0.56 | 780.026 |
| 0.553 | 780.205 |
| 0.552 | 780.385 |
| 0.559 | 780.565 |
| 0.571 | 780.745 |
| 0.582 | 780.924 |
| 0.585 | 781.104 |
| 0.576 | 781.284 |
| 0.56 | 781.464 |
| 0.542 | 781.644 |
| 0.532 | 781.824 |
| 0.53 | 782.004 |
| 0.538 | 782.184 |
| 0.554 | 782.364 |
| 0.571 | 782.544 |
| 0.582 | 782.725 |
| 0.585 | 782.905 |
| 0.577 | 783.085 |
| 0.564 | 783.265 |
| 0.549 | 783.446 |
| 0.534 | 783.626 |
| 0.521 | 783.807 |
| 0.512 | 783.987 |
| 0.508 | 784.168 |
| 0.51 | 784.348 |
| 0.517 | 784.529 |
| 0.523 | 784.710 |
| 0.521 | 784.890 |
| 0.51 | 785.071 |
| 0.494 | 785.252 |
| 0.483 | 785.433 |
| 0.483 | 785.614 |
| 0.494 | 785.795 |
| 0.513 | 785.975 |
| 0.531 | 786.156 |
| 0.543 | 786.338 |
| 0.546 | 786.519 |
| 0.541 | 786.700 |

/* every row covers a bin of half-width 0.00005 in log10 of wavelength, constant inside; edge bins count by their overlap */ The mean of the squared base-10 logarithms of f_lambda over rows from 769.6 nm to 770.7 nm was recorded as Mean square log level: 0.055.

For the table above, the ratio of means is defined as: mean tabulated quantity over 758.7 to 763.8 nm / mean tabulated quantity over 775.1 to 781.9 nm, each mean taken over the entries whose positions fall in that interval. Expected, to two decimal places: 1.00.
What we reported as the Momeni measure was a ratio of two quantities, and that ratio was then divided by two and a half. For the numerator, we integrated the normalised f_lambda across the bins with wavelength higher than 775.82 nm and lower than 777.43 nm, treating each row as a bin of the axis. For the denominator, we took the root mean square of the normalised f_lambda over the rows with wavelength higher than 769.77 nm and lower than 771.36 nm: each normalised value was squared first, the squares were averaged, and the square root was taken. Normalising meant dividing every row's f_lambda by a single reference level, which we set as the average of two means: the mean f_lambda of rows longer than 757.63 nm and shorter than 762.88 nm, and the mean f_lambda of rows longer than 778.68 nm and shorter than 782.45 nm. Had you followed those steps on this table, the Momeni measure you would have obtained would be 0.66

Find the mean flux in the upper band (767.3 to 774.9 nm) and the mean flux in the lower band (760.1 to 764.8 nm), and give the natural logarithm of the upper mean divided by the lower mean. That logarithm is -0.03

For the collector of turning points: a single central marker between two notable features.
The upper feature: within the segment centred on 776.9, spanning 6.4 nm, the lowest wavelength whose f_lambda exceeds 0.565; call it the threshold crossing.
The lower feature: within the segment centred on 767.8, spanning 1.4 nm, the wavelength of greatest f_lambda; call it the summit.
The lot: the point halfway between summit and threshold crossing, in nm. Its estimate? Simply 771.64 nm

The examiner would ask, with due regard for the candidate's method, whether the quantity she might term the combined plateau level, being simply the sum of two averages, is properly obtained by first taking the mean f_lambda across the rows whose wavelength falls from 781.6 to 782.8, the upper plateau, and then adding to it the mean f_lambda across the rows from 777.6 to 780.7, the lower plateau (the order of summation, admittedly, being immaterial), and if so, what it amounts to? 1.10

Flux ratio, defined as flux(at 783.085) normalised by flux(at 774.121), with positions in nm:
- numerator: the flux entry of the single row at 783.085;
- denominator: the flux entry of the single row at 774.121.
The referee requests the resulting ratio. 1.08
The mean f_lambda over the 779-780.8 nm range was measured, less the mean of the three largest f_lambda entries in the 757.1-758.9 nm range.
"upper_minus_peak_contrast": -0.017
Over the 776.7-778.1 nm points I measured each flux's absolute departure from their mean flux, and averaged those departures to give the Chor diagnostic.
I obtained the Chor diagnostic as 0.020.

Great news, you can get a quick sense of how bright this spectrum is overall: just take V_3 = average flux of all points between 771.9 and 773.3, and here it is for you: 0.536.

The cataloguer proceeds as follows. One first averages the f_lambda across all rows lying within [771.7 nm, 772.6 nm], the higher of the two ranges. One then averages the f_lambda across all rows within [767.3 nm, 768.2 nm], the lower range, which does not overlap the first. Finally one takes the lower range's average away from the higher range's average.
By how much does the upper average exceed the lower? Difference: -0.022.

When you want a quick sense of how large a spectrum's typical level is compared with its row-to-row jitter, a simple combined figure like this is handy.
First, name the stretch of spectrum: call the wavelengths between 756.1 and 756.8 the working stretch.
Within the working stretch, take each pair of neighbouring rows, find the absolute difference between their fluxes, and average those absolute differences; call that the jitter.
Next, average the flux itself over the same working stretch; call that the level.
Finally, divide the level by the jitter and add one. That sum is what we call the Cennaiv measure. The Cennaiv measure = 597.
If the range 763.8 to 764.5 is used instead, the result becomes 128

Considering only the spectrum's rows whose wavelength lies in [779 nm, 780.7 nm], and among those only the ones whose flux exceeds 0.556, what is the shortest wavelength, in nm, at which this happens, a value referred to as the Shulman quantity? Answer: 779.128 nm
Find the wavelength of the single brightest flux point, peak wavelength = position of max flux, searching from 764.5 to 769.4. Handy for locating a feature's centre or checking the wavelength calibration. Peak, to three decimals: 765.789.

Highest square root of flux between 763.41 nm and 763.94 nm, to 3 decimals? 0.752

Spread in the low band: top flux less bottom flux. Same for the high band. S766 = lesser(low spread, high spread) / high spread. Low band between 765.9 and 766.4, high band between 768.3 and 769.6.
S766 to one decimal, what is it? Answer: 1.0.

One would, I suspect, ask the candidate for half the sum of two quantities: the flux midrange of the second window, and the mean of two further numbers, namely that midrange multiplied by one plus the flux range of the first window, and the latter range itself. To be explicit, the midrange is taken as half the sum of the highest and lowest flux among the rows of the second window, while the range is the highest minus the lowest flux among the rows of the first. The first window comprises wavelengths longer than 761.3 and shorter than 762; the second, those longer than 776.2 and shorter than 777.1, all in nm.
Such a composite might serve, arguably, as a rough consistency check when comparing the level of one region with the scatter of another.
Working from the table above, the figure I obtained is 0.454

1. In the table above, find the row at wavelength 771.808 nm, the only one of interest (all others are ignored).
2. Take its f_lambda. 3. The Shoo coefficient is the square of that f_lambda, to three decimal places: 0.275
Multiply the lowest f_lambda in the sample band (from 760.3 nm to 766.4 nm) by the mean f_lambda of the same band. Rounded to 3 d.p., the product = 0.306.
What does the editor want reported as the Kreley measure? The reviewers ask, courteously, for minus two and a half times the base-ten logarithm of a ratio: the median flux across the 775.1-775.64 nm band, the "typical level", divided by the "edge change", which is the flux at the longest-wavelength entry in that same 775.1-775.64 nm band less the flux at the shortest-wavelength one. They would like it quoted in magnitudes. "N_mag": -2.5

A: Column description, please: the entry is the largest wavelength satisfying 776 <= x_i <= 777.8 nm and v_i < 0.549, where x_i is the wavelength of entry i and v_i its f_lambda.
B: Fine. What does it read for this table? 777.694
